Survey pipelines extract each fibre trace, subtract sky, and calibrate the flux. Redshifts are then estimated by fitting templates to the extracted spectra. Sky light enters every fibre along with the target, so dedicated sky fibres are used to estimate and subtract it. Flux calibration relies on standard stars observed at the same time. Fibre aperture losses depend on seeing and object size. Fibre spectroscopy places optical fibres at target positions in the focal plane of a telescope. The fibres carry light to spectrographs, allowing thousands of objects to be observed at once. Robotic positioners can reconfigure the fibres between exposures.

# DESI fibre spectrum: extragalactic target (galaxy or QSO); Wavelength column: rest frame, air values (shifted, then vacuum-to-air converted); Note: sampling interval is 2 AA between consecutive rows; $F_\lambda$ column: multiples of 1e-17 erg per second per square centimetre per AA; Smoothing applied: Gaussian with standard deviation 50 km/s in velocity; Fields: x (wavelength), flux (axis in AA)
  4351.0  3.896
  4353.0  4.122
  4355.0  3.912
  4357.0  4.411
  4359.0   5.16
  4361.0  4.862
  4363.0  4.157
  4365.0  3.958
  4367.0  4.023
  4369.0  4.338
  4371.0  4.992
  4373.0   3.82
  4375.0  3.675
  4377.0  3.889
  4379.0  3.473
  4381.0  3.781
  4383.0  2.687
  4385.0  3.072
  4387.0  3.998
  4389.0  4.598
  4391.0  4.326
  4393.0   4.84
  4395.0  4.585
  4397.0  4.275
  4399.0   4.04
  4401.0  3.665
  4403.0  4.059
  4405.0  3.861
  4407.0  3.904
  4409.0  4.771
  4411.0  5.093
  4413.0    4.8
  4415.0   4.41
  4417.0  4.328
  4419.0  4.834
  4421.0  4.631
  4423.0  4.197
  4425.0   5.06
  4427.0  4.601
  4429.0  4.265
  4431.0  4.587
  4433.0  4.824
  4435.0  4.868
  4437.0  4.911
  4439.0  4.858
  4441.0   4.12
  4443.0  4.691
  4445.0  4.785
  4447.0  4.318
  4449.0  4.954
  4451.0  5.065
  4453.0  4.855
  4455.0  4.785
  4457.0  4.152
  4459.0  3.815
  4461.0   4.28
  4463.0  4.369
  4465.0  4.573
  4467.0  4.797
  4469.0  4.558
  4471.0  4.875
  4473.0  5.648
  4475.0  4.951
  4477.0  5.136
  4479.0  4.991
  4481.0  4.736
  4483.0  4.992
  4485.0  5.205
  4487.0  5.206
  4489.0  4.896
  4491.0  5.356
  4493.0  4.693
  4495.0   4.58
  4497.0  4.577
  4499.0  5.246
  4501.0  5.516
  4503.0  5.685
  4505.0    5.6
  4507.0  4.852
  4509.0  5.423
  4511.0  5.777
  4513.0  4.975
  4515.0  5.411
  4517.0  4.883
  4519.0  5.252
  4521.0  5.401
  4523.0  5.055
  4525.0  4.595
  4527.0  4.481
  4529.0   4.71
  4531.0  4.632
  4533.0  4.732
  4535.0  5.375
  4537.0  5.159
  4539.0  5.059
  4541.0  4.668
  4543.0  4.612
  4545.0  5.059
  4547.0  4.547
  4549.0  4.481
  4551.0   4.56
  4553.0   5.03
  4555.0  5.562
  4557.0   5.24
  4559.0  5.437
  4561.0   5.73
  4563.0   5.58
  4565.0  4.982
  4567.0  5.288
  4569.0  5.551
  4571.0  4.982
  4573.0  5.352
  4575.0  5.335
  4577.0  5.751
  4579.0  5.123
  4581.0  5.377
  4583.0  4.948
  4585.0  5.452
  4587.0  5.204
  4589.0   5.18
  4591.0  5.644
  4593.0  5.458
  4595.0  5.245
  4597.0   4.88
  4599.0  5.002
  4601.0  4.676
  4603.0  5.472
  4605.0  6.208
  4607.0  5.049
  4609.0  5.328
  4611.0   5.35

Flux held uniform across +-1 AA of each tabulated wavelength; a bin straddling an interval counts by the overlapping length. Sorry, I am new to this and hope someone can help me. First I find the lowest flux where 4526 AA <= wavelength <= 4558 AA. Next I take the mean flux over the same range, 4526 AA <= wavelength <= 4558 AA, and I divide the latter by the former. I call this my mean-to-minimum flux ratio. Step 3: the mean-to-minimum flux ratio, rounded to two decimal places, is 1.09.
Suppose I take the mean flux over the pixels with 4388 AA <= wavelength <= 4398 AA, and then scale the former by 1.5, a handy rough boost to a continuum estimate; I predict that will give 6.8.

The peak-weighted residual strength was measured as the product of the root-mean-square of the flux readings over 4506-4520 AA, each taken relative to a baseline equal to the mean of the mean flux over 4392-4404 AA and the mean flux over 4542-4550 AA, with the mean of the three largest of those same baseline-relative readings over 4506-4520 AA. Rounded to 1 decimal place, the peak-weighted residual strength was 0.9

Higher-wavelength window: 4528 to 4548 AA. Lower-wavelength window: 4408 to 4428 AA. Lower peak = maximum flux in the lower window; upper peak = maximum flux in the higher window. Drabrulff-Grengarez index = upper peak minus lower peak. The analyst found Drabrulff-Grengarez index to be 0.28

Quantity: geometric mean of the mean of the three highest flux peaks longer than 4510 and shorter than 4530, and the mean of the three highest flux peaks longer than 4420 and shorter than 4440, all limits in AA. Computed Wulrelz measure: 5.23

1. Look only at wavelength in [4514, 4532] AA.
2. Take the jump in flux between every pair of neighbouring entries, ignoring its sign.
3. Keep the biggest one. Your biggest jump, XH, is 0.53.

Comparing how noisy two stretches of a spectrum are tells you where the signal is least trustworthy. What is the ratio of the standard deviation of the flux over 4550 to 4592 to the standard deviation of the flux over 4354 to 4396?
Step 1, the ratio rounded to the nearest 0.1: 0.5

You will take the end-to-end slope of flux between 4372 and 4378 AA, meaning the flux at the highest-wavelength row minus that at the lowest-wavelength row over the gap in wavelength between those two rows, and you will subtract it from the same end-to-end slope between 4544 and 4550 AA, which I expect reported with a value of -0.16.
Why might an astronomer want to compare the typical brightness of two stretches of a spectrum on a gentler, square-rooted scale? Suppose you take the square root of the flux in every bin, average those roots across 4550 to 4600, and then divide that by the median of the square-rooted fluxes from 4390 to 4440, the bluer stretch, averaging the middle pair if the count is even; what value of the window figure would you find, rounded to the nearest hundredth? 1.07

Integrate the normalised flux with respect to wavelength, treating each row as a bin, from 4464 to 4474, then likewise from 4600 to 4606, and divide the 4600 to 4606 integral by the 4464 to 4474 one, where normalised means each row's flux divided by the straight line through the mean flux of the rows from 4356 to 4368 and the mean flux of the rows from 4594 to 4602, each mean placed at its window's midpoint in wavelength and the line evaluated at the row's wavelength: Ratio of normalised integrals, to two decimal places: 0.63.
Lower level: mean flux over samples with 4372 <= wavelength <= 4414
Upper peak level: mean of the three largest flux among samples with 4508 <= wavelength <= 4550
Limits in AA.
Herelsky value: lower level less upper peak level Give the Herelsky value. -1.48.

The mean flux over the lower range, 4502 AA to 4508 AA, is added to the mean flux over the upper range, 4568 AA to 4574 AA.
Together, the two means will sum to 10.7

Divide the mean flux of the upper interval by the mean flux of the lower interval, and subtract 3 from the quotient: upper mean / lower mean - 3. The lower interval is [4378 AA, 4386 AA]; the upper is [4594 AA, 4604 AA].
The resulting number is -1.4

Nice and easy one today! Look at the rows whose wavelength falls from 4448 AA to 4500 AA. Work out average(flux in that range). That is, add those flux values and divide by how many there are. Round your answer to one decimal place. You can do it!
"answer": 4.8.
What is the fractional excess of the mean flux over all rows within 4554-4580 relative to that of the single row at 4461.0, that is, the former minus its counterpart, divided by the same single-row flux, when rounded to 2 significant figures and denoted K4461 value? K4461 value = 0.26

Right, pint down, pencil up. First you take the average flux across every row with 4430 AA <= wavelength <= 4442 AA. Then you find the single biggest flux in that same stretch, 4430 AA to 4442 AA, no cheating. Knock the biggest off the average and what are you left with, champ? -0.22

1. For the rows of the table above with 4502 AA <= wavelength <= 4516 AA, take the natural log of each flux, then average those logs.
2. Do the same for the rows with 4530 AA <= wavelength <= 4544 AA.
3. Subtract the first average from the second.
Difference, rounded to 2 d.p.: -0.10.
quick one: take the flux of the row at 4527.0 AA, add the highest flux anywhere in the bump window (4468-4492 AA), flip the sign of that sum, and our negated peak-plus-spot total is -10.1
